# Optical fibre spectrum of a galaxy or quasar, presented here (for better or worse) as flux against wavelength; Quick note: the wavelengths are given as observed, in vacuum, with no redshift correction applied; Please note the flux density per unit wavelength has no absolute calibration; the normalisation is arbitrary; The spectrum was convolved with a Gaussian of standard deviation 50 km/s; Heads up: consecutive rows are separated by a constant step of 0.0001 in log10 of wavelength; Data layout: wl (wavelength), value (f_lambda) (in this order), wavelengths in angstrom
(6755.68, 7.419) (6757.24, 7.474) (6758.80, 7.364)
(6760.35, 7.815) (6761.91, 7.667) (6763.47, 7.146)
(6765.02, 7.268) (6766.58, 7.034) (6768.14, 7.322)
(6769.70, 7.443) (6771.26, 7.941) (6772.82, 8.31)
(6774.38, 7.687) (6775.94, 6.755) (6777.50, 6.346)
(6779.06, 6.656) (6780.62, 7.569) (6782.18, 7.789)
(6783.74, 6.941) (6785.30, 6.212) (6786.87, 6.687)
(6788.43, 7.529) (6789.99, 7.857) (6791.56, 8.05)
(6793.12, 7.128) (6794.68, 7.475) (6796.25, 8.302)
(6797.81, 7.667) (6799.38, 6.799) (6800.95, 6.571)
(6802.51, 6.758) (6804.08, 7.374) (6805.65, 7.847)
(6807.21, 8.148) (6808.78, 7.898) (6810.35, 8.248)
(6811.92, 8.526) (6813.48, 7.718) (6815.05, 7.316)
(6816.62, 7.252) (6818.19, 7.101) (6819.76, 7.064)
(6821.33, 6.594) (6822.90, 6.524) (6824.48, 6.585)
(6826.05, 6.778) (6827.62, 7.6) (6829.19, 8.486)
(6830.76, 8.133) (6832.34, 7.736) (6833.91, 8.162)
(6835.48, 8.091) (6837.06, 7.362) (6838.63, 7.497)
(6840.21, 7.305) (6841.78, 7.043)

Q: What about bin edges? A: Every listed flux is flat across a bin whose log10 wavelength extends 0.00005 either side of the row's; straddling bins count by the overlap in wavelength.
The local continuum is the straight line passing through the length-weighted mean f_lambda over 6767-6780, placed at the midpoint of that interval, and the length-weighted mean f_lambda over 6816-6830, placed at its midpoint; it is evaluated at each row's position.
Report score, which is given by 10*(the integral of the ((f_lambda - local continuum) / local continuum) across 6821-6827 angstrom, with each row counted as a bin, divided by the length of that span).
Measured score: -0.6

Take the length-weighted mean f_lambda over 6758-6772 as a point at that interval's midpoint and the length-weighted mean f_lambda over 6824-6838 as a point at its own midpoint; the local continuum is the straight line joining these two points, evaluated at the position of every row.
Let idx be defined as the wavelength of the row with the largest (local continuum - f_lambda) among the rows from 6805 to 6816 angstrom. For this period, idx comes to 6815.05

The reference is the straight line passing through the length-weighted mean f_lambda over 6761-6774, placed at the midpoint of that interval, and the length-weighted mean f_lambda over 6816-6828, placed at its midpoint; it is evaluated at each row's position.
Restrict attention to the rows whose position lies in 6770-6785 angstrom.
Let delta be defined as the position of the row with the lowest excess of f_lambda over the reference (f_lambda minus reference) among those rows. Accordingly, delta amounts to 6777.50 angstrom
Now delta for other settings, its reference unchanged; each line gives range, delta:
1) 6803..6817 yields 6804.08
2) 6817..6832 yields 6822.90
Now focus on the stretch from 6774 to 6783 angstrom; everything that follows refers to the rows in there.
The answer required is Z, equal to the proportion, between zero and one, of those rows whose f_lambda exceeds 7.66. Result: 0.33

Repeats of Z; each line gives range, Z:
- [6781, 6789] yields 0.20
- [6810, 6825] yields 0.30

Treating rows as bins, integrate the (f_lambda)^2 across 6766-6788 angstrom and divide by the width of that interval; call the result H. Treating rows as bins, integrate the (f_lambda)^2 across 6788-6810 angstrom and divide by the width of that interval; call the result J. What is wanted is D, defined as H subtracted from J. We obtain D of 5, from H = 52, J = 57.2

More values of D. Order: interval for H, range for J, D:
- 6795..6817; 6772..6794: -5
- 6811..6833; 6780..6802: -1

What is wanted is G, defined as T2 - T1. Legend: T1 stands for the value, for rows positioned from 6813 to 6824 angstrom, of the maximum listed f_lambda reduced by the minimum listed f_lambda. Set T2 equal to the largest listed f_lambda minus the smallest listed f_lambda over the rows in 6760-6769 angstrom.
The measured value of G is -0.4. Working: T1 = 1.19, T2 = 0.8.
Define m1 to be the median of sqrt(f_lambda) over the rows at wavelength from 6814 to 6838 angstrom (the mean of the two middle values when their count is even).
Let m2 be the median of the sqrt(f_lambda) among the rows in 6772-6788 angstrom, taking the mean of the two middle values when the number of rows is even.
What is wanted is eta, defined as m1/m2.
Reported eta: 1.034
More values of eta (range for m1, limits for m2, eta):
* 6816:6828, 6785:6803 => 0.974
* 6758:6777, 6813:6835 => 1.008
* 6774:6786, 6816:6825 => 1.002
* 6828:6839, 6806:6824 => 1.052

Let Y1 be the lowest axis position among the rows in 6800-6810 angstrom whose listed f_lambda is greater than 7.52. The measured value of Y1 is 6805.65 angstrom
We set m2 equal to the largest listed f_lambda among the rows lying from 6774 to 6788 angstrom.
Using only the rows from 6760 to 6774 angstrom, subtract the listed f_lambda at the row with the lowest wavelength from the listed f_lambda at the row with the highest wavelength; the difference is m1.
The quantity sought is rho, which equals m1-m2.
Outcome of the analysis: -7.3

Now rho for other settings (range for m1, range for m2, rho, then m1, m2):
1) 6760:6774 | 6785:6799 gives -7.8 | 0.5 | 8.302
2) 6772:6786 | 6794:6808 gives -10.4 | -2.1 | 8.302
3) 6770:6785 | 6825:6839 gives -9.5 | -1.0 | 8.486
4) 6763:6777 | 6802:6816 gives -8.9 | -0.4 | 8.526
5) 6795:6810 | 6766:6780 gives -8.7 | -0.4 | 8.31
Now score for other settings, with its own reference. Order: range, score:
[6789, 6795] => 0.6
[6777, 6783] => -0.2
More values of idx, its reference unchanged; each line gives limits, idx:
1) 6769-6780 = 6777.50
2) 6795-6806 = 6800.95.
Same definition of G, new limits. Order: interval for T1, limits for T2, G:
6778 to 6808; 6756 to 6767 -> -1.3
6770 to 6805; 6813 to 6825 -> -0.9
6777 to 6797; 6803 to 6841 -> -0.1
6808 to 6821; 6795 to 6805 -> 0.3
